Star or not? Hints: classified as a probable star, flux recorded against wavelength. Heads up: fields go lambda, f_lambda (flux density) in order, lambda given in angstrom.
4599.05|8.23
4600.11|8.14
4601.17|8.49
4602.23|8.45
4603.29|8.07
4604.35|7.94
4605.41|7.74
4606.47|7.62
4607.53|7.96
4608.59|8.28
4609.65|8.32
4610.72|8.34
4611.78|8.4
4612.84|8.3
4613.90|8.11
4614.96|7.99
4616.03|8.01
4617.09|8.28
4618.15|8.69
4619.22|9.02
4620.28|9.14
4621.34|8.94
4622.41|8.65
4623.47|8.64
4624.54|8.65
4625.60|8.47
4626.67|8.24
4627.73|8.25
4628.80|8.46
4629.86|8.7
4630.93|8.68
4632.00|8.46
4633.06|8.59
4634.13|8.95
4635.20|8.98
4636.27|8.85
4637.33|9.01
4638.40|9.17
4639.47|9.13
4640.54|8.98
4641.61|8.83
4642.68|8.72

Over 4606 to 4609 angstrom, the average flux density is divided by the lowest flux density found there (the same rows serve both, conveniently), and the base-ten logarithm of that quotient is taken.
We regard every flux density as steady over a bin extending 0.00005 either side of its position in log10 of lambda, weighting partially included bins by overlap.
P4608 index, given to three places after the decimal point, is 0.019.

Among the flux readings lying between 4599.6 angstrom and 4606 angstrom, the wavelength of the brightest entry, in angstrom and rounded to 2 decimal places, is 4601.17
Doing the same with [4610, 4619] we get 4618.15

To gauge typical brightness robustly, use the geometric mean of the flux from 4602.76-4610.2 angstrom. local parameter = 7.99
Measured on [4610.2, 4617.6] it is 8.20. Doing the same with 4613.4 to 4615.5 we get 8.05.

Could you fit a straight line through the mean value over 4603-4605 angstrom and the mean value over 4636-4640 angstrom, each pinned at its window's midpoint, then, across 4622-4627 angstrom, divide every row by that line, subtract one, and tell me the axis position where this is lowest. 4626.67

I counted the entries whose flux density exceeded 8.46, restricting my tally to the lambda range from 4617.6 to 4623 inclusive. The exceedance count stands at 5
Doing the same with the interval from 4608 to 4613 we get 0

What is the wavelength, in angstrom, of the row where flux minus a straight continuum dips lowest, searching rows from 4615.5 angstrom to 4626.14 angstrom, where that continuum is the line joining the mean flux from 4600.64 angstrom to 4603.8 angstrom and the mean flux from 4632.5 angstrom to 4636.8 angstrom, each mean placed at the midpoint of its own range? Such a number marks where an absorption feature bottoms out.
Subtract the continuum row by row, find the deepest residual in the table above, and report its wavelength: 4616.03 angstrom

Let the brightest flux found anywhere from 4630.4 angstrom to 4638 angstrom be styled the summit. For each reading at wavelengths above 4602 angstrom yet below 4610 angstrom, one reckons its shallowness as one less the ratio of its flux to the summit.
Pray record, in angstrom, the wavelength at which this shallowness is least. 4602.23 angstrom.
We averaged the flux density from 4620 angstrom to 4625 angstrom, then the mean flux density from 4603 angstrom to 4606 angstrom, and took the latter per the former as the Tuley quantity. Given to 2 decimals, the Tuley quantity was 0.90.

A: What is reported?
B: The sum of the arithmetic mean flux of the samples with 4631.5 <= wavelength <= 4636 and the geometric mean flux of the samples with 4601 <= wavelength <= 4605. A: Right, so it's 16.98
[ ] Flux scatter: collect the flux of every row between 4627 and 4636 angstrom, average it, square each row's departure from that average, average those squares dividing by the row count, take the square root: 0.23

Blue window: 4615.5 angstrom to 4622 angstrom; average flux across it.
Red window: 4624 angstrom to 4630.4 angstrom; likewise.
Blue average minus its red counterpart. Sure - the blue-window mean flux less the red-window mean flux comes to 0.22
